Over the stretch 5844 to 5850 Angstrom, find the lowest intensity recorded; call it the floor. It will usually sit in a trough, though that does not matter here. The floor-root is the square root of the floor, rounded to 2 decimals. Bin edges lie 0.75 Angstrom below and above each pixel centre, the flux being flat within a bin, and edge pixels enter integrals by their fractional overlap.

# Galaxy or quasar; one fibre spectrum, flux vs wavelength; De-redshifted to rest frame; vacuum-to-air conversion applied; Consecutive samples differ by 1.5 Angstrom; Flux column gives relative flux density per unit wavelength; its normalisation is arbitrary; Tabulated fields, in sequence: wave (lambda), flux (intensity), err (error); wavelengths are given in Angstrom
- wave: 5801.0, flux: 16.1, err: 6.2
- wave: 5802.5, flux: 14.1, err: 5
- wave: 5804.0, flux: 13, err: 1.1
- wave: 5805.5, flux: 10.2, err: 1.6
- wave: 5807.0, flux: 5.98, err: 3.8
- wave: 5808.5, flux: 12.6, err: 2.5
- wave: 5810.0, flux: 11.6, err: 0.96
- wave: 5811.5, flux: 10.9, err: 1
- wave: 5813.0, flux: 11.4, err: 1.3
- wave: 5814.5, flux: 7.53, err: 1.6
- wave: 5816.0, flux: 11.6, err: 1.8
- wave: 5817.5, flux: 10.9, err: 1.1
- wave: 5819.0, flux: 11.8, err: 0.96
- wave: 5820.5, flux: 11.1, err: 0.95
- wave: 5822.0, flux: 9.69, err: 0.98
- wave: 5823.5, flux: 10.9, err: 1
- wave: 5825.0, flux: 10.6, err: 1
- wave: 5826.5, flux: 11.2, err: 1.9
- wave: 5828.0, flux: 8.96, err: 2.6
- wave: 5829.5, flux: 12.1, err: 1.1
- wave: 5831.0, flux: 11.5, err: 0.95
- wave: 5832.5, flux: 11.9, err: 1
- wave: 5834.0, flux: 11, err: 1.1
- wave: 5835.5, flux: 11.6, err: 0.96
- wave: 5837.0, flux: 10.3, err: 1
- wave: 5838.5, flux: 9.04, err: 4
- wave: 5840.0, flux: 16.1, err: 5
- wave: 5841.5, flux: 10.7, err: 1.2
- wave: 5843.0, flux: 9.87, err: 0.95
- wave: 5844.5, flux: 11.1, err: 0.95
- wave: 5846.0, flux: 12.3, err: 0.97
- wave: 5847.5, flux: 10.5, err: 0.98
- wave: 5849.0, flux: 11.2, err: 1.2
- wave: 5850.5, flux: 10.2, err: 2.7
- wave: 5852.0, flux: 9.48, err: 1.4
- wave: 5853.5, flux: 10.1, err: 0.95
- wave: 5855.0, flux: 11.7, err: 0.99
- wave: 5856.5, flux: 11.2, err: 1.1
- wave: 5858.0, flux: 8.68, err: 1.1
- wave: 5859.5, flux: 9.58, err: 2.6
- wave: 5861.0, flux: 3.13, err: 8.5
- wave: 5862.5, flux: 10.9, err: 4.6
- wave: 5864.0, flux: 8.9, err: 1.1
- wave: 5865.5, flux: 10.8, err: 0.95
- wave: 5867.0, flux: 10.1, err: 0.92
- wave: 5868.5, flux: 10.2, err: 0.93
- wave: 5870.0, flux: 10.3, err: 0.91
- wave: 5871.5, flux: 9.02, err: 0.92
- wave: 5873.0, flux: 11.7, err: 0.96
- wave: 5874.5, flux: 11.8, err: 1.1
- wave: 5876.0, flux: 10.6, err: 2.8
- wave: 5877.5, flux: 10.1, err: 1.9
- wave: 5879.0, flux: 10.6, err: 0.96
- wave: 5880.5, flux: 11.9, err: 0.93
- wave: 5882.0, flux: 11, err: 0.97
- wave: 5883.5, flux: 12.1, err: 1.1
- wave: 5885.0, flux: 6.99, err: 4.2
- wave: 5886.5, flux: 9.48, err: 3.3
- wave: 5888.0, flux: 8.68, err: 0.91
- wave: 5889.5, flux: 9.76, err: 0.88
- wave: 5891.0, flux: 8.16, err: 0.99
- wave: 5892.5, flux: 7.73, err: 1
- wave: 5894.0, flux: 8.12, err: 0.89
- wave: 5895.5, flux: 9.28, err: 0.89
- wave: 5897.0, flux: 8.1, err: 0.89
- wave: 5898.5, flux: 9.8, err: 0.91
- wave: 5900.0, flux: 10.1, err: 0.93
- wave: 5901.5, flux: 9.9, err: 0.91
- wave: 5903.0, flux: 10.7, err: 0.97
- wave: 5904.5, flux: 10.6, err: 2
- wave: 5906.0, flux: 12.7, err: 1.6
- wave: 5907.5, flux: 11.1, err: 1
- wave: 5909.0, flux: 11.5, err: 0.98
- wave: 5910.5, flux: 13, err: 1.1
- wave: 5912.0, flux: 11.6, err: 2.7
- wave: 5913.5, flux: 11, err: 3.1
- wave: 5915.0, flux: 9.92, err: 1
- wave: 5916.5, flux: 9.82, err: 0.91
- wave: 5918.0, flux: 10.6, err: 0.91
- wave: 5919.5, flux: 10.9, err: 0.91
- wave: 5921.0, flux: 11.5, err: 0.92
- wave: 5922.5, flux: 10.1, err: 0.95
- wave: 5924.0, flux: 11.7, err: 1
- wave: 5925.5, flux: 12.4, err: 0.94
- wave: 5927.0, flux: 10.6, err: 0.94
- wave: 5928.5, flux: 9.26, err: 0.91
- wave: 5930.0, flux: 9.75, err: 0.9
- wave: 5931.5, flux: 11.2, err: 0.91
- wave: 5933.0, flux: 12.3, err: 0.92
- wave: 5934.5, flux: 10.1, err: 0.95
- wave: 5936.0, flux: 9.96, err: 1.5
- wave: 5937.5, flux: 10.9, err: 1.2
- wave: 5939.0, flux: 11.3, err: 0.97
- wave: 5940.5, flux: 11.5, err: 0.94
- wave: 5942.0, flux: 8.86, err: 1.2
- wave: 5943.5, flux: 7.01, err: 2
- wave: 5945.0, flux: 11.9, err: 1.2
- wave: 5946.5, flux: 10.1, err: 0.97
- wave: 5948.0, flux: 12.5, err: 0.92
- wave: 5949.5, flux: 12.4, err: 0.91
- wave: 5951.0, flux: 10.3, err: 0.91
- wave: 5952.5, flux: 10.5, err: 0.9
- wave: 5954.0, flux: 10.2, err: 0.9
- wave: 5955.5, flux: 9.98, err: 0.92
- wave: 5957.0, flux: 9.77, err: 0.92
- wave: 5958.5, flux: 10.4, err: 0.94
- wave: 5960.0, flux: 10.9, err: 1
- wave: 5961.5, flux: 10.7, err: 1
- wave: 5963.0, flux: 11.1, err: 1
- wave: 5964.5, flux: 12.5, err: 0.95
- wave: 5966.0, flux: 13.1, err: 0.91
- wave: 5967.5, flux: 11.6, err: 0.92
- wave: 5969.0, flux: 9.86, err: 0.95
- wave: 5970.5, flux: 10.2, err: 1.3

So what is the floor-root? 3.24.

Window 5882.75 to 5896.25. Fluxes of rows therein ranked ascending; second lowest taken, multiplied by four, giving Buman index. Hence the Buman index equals 30.9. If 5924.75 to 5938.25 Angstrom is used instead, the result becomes 39.0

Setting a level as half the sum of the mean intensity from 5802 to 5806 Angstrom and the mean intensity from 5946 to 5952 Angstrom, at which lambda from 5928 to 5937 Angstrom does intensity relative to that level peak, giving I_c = 5933.0 Angstrom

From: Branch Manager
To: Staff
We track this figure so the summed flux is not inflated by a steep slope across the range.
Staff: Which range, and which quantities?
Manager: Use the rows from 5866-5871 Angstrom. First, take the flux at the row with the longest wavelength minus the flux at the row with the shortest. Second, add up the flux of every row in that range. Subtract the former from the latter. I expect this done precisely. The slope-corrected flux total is 30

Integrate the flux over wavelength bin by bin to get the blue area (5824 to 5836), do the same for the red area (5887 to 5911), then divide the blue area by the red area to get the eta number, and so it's 0.56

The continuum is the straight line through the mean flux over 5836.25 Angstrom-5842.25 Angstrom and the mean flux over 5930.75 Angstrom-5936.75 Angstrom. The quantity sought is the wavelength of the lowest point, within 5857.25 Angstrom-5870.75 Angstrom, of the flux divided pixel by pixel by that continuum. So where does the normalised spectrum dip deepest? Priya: 5861.0 Angstrom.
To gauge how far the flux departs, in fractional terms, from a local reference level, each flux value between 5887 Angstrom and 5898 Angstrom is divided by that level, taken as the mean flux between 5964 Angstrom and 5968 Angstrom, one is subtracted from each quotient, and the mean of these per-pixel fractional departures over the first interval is -0.31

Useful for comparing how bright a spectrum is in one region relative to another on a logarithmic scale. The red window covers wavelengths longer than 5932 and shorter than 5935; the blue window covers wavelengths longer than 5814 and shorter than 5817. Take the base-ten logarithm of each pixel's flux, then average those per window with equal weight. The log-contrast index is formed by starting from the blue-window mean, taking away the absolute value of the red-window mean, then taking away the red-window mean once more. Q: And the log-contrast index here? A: -1.12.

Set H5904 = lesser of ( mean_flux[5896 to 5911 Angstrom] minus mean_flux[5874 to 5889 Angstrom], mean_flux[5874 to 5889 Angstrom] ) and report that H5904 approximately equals 0.4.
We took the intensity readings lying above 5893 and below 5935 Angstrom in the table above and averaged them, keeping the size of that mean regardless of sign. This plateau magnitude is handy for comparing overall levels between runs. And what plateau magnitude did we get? 10.6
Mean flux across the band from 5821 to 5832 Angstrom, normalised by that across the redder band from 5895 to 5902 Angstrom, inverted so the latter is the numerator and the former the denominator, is 0.88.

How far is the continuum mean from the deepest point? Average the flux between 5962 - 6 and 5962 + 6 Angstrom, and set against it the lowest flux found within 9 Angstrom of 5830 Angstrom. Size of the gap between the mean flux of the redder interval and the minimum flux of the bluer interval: 2.3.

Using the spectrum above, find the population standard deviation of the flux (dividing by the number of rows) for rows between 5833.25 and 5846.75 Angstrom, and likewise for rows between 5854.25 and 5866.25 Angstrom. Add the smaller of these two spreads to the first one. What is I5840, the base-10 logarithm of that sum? 0.58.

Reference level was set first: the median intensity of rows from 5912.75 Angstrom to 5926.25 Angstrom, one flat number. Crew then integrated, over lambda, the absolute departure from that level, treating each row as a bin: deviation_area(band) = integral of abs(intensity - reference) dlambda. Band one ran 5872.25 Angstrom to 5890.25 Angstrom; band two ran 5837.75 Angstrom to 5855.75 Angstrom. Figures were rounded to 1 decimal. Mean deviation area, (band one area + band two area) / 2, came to 21.3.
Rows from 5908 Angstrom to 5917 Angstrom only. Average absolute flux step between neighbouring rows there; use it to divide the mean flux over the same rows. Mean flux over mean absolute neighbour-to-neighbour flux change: 12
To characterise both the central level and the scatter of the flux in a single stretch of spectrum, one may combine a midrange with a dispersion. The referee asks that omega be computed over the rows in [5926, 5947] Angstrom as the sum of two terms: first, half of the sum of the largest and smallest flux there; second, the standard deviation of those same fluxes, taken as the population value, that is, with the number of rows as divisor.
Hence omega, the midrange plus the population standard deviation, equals 11.0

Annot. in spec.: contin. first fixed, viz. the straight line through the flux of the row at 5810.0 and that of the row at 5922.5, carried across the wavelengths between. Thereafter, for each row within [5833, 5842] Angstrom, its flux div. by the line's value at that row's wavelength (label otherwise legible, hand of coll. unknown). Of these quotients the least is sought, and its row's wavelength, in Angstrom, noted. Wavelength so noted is 5838.5 Angstrom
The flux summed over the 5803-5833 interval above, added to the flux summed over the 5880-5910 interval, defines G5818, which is 413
